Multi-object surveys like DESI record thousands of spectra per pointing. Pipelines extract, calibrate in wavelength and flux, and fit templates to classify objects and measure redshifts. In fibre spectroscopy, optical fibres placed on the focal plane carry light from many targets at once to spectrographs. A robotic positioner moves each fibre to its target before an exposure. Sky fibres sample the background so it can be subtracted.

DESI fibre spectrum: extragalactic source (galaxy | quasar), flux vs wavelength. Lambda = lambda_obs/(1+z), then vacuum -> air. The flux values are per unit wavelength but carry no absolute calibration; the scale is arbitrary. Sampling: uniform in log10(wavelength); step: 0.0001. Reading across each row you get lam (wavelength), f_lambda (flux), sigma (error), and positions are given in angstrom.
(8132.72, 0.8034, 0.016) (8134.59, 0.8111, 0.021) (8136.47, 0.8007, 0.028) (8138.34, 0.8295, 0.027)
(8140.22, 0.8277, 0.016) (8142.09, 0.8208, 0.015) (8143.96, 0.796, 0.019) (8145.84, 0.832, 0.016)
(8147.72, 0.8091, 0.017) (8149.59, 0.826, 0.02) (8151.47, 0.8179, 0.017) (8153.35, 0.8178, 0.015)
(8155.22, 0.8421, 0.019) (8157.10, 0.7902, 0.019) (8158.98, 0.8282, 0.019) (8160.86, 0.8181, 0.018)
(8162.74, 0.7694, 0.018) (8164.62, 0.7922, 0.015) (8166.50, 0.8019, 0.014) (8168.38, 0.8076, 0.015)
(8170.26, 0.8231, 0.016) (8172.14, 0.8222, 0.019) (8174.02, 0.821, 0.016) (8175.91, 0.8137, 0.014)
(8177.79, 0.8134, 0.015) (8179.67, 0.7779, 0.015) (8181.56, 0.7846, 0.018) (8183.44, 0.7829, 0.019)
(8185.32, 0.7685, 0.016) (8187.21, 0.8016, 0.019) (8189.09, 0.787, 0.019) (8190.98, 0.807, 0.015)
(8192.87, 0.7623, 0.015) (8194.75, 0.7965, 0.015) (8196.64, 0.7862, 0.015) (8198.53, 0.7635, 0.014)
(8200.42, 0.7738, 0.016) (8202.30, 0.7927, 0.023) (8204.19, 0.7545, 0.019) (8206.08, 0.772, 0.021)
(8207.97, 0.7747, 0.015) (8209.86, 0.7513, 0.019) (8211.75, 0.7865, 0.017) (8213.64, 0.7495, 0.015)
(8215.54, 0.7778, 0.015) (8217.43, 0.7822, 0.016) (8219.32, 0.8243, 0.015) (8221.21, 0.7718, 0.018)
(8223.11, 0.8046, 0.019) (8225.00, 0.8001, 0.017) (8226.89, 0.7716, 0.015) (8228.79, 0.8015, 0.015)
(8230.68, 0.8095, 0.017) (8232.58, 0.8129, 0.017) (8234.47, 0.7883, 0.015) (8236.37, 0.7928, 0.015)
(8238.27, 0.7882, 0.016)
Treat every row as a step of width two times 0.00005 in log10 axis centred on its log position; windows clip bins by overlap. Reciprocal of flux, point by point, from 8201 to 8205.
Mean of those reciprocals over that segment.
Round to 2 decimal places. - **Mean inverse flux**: 1.29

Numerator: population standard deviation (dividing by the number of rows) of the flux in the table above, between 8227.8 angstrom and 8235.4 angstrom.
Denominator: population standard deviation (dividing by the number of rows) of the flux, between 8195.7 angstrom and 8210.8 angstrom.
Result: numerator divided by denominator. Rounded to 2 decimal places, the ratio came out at 0.71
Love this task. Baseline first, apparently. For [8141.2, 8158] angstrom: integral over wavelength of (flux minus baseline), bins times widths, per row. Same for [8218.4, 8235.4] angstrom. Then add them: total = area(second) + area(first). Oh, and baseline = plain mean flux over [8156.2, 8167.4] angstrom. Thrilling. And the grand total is 0.3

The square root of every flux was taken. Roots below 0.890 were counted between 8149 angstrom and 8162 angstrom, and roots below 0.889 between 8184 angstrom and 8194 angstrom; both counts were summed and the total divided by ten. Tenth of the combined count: 0.40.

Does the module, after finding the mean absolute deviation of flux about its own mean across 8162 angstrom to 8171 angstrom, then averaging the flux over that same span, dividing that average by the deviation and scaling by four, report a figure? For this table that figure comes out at 221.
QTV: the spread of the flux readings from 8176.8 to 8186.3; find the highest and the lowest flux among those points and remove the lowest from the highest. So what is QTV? 0.0449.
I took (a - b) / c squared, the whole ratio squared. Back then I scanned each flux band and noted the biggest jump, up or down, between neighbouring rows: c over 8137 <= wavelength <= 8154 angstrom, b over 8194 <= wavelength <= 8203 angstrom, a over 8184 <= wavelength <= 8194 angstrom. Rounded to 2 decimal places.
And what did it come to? 0.37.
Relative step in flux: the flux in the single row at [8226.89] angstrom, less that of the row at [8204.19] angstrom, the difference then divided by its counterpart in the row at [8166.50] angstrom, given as 0.021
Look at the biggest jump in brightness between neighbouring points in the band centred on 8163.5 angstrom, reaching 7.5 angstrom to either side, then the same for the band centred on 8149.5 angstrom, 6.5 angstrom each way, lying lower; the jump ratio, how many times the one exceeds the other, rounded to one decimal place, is 1.4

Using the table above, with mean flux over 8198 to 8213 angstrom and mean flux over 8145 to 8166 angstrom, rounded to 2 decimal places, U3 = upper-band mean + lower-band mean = 1.58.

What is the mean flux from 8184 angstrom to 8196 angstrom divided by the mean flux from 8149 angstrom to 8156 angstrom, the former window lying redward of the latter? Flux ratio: 0.95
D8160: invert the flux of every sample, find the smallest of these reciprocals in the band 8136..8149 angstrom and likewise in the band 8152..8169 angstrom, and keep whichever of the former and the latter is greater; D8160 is 1.20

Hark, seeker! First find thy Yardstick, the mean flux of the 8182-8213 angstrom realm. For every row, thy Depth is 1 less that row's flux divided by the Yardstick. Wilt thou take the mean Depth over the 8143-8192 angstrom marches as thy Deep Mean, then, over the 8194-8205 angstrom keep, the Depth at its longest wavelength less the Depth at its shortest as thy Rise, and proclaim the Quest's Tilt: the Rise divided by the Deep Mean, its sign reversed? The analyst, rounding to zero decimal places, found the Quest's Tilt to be 2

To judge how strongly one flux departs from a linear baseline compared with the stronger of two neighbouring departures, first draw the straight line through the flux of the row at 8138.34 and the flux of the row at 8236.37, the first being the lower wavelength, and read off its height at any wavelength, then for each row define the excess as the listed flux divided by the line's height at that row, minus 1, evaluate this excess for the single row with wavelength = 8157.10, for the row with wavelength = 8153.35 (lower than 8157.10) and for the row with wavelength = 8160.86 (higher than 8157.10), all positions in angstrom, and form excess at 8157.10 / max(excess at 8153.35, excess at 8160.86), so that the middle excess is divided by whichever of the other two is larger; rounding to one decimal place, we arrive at 10.9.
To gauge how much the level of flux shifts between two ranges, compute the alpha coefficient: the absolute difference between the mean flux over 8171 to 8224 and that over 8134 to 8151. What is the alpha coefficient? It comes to 0.031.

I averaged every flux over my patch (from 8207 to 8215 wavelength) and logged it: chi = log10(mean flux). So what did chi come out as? -0.116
